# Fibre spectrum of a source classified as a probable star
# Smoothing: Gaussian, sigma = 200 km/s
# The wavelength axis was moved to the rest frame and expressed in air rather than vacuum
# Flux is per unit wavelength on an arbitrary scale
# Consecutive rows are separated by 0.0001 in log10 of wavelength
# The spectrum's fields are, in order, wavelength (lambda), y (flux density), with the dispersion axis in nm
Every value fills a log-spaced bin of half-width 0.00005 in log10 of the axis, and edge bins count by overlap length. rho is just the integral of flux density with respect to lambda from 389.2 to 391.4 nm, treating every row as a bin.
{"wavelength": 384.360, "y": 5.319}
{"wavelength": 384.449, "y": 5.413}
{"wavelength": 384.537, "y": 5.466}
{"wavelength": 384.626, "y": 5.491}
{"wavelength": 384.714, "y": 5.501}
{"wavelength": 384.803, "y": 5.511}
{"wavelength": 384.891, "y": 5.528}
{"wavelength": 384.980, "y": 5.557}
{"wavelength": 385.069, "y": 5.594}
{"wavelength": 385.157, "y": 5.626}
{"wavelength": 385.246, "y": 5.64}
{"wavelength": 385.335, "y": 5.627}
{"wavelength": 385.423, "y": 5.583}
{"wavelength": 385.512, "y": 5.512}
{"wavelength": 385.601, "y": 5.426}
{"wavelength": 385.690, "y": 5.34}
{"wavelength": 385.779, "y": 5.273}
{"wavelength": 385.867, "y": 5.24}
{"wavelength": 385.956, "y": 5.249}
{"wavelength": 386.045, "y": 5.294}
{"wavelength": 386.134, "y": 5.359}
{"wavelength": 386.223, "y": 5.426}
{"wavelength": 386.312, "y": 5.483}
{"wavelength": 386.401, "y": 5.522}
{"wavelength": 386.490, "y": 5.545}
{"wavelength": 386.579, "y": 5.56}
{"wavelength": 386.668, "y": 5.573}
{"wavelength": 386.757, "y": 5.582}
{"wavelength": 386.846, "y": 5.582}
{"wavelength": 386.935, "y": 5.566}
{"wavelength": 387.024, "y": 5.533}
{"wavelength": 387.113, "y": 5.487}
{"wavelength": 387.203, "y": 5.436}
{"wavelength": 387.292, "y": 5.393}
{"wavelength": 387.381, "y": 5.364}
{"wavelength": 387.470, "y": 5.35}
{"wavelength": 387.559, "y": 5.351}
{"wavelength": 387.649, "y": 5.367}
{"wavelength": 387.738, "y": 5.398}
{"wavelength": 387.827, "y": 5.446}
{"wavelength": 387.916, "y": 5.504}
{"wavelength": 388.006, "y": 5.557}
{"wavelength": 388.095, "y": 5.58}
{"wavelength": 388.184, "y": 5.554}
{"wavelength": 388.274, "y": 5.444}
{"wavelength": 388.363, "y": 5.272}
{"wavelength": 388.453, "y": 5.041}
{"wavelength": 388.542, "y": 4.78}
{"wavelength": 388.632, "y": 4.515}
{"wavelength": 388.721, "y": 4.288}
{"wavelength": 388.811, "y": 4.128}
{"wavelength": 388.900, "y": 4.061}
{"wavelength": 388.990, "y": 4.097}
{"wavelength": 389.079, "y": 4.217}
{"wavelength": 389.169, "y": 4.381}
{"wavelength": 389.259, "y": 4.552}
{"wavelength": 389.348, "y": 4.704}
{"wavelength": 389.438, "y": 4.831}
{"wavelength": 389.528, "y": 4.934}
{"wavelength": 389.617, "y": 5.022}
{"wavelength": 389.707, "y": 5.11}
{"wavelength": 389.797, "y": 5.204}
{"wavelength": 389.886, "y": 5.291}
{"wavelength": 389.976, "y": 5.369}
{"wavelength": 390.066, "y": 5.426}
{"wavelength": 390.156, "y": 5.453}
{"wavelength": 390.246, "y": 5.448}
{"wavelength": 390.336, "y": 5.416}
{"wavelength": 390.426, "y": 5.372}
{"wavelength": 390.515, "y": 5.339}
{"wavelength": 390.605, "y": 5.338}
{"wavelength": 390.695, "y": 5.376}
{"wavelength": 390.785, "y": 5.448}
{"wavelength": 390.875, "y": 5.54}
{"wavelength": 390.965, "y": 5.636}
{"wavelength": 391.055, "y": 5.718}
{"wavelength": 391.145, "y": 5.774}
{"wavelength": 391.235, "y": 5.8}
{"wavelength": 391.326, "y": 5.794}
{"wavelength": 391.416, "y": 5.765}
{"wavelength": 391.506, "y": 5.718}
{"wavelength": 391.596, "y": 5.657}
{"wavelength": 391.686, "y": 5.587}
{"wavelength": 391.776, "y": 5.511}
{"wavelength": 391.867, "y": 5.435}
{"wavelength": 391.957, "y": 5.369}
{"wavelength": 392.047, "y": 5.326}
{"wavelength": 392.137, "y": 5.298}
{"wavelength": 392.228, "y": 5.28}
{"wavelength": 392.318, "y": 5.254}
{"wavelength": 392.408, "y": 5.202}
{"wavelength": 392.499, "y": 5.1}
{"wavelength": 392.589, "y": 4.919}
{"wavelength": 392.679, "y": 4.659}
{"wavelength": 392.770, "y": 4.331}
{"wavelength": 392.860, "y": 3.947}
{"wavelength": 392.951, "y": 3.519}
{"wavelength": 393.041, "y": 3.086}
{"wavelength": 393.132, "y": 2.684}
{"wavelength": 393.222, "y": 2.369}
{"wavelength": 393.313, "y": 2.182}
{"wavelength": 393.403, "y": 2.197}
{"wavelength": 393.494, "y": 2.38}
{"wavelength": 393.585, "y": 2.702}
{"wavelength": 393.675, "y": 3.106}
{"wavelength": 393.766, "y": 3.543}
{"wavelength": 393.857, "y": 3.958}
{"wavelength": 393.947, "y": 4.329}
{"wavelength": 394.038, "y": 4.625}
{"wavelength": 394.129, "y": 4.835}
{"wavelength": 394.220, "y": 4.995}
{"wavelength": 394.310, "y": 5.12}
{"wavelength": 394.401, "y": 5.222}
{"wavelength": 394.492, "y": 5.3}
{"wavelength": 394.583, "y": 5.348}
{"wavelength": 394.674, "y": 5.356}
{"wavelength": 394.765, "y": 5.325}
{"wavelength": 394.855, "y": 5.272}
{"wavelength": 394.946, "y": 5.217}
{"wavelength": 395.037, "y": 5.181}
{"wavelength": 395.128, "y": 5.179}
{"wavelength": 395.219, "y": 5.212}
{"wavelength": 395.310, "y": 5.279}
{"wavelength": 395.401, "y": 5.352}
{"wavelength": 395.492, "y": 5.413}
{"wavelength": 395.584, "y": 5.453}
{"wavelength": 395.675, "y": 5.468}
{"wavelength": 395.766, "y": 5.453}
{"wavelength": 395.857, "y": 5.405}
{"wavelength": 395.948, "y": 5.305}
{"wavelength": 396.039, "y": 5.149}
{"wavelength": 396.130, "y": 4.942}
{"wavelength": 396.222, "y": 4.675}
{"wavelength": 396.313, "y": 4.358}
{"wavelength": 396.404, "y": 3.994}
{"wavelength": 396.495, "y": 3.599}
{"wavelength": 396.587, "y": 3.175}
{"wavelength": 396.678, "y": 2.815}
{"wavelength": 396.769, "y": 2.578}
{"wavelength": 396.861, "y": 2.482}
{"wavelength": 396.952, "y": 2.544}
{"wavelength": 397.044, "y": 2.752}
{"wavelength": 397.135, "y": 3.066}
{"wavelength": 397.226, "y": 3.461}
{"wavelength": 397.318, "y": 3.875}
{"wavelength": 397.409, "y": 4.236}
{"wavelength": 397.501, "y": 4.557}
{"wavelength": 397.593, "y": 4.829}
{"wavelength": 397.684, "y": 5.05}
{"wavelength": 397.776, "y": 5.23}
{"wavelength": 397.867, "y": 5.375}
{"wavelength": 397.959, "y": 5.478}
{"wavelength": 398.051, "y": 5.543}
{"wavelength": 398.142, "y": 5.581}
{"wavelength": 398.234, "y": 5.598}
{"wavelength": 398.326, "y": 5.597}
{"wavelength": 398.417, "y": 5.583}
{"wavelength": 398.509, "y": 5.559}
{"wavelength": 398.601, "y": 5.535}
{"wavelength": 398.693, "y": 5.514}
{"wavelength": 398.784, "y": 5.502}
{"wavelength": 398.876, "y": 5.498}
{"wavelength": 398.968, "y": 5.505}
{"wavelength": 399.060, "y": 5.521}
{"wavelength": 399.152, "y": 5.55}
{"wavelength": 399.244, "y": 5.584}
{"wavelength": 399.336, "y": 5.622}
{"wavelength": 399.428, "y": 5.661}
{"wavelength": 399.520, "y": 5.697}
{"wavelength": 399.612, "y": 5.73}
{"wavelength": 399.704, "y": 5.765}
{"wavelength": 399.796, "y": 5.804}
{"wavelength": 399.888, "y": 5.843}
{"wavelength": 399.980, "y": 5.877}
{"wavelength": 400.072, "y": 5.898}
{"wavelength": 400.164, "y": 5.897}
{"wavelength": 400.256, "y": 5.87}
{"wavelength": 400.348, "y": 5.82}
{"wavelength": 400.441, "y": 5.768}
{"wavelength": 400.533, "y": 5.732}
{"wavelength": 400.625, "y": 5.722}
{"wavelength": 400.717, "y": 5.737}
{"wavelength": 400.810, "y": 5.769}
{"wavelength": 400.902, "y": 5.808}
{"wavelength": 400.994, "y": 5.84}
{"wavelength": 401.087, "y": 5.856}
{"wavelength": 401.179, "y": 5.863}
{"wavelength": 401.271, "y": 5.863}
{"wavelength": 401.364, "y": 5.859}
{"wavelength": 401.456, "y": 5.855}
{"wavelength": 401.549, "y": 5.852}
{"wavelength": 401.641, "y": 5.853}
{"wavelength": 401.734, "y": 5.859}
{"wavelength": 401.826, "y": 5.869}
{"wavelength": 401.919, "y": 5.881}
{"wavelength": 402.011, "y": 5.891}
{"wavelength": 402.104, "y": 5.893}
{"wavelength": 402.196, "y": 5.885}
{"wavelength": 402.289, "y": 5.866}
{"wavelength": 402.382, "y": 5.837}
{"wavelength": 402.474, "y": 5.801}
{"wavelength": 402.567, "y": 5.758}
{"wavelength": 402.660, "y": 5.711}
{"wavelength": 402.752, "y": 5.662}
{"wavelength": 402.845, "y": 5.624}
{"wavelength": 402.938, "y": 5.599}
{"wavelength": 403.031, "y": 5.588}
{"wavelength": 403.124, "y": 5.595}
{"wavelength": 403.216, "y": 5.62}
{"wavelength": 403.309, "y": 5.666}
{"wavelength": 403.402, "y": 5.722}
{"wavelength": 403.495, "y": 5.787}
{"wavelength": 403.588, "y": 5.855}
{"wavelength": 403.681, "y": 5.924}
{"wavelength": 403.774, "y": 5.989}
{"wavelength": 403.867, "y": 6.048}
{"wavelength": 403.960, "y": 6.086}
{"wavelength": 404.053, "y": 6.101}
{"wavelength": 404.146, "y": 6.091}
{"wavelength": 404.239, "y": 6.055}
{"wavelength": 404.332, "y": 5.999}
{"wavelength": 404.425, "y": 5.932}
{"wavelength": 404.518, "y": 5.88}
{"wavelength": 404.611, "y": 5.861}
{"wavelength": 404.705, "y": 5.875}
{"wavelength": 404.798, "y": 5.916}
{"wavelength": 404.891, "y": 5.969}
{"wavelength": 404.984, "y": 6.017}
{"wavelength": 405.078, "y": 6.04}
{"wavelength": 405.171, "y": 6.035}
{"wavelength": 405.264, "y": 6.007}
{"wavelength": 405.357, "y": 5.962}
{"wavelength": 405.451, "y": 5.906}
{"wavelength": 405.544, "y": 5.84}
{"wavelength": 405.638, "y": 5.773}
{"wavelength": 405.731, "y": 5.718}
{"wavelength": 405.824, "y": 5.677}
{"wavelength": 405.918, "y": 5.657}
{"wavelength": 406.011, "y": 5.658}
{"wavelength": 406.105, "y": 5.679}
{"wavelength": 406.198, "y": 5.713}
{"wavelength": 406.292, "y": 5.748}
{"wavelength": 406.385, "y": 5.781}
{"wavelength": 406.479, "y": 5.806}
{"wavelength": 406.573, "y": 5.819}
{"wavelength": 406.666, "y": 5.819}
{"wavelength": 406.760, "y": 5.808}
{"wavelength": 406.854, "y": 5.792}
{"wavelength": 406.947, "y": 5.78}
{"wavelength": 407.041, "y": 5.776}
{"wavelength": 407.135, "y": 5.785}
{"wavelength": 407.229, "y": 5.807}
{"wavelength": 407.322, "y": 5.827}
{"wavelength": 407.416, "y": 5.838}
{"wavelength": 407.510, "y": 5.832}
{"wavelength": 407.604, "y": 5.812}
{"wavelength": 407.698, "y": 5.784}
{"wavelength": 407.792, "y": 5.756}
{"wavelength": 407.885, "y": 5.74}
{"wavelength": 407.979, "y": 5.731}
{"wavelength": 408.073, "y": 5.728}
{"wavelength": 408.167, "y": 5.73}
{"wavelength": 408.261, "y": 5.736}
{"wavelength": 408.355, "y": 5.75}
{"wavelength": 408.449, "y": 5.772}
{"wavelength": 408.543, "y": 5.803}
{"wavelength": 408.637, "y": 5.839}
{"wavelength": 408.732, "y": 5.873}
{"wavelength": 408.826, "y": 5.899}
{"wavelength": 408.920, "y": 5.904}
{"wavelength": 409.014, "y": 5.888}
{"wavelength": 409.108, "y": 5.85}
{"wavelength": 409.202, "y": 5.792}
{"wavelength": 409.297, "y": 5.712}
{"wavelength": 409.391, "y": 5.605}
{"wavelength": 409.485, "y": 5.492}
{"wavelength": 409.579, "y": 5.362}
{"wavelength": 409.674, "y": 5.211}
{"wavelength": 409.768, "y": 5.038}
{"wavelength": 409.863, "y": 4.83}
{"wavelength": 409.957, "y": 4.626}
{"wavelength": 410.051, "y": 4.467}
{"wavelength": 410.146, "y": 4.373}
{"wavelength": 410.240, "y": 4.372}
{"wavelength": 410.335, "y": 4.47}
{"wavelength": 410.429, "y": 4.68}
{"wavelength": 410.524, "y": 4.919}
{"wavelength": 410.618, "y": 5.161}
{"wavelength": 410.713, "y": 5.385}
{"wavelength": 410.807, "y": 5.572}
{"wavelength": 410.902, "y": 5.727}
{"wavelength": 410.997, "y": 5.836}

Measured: 11.7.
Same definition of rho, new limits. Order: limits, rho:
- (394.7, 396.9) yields 10.3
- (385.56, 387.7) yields 11.6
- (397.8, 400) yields 12.3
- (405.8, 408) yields 12.7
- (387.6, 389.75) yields 10.5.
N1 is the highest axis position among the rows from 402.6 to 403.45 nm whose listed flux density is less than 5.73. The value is 403.402 nm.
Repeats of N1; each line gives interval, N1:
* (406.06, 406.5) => 406.198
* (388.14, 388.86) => 388.811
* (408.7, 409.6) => 409.579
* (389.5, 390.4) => 390.336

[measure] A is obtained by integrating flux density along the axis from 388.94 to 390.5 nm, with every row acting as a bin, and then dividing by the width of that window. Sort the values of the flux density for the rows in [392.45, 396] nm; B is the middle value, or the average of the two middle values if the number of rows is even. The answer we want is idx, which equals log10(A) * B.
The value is 3.6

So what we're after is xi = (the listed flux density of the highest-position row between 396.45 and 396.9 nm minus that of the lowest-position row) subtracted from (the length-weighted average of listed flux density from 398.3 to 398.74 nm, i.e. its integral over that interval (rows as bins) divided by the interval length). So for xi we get 6.7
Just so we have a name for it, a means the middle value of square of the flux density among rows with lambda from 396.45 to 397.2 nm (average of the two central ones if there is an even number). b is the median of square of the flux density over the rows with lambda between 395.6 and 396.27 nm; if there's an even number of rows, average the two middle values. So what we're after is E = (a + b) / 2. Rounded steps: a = 8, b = 28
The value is 18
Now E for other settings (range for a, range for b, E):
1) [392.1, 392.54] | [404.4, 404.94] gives 31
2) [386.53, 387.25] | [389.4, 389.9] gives 28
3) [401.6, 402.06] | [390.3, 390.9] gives 32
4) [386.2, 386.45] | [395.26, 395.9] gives 30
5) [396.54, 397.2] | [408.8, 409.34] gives 21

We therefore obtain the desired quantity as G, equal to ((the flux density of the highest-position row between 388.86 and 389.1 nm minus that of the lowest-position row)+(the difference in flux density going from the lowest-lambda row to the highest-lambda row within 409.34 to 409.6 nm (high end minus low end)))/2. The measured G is -0.04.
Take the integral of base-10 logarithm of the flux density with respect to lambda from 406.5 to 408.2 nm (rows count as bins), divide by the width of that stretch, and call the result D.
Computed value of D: 0.76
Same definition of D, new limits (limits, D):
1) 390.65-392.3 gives 0.74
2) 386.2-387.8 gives 0.74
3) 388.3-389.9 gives 0.67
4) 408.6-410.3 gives 0.72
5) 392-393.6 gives 0.57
